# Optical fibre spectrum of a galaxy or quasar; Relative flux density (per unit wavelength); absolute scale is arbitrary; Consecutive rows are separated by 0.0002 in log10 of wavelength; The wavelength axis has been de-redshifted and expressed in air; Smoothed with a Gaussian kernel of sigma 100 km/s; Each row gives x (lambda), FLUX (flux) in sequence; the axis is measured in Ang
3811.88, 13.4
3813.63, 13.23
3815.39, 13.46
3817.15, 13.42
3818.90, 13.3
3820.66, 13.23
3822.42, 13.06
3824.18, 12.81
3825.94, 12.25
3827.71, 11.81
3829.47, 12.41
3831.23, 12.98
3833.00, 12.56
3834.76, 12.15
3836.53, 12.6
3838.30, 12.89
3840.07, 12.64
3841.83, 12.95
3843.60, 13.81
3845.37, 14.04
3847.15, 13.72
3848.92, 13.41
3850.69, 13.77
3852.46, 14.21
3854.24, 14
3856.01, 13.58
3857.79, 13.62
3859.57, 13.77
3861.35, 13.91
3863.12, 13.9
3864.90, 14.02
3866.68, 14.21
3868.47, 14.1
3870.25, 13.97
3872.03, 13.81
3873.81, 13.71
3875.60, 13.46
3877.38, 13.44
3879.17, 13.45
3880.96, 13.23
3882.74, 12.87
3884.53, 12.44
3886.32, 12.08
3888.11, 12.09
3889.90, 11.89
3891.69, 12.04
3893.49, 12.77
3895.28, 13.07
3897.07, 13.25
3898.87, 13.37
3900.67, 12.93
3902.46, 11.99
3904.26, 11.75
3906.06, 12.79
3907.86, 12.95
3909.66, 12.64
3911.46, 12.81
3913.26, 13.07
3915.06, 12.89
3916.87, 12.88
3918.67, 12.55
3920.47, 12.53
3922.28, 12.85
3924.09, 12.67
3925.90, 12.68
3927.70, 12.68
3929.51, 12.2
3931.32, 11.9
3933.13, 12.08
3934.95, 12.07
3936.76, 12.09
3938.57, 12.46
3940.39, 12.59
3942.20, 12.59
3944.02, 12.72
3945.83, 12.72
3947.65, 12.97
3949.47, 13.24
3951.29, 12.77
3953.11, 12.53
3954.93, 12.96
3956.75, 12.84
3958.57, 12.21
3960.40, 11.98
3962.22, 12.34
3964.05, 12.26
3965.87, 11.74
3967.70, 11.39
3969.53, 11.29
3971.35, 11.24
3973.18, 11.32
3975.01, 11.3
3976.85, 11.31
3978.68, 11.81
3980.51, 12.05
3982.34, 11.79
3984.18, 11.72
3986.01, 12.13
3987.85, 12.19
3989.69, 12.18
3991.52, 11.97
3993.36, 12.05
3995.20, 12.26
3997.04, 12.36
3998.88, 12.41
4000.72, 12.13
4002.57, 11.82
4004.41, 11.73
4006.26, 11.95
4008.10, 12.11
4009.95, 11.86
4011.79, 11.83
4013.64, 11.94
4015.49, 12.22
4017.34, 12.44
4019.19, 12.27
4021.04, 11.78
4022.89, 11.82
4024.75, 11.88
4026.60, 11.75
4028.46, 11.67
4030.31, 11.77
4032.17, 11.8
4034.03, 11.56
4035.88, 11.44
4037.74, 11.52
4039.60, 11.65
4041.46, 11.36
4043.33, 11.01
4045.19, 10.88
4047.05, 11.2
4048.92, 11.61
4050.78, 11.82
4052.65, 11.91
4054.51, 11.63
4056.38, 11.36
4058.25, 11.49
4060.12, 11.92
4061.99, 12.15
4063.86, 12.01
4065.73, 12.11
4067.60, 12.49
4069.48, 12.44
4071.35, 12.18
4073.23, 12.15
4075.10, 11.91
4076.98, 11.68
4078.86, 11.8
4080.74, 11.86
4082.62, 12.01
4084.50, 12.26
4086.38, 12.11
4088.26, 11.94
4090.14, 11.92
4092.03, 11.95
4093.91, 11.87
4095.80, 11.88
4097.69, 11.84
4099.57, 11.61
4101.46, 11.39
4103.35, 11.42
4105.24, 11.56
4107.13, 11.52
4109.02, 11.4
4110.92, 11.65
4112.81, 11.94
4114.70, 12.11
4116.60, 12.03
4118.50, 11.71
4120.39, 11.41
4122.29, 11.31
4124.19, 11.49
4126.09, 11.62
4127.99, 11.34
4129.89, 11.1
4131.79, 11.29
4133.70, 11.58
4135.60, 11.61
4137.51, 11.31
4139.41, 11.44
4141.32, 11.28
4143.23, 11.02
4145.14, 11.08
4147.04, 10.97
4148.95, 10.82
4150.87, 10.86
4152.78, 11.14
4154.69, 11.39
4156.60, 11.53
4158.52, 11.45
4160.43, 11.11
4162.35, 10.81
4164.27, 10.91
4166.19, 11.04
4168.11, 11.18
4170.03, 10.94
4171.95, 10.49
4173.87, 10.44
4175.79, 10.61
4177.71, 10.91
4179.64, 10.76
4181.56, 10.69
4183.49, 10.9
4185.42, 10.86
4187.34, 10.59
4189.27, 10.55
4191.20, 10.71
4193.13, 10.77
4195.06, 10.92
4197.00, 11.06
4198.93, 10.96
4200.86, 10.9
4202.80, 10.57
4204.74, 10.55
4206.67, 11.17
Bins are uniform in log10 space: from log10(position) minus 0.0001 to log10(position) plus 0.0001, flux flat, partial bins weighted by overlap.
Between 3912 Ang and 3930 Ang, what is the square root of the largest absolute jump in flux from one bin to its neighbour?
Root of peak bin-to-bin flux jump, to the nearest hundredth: 0.69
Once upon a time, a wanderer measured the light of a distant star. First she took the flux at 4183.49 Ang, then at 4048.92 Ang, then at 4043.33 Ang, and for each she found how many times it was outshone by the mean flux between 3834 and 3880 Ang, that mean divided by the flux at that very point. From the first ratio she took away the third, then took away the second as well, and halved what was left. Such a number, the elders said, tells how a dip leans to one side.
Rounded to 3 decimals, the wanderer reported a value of -0.579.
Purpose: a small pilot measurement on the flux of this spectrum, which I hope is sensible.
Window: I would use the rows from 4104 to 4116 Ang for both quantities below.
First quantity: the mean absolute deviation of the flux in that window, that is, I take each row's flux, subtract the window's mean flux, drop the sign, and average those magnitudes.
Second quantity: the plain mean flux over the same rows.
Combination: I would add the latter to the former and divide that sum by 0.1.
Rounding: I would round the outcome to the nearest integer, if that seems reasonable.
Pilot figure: 119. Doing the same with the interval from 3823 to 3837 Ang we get 127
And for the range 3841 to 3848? 140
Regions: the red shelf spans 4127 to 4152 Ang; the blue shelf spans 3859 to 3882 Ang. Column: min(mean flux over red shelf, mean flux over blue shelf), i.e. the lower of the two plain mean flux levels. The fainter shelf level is 11.2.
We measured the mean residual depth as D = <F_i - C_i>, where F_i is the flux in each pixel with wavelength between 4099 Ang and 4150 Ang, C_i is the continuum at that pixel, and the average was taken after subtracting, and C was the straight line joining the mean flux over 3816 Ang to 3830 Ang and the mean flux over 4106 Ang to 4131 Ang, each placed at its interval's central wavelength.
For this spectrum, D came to -0.12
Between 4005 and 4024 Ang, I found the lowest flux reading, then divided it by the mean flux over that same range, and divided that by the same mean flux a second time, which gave 0.082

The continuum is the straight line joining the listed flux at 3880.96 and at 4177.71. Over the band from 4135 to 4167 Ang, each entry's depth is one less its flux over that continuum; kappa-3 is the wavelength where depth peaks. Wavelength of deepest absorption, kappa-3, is 4148.95 Ang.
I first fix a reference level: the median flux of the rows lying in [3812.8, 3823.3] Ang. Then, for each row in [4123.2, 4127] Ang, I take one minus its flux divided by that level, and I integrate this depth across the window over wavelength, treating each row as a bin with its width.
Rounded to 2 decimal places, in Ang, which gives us 0.49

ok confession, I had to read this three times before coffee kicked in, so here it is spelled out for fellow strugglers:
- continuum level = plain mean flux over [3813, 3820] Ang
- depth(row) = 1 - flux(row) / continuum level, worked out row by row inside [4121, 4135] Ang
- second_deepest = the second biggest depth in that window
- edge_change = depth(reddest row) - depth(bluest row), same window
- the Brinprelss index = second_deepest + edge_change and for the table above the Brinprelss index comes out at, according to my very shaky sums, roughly 0.134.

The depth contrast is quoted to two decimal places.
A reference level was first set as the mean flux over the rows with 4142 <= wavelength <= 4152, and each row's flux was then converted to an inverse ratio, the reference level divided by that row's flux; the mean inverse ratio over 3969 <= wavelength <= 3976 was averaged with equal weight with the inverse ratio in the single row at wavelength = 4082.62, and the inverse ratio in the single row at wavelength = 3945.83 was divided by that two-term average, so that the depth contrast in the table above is 0.91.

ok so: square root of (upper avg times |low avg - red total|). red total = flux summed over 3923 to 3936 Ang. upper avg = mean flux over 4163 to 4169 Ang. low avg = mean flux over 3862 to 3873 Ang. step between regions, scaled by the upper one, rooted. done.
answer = 28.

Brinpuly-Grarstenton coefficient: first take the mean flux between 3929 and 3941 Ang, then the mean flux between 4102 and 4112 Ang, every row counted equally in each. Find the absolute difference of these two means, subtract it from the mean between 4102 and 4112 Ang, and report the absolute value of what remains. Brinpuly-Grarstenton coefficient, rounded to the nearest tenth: 10.8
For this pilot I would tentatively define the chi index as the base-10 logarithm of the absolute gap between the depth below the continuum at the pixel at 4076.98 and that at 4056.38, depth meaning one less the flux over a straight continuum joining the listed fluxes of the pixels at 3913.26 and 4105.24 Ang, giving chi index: -1.40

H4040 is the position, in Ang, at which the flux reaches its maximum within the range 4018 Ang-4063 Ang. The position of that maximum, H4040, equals 4019.19 Ang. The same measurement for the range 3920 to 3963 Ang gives 3949.47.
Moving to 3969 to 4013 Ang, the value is 3998.88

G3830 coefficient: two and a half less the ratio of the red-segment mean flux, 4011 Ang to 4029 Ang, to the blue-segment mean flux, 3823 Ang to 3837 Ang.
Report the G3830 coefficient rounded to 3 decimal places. 1.539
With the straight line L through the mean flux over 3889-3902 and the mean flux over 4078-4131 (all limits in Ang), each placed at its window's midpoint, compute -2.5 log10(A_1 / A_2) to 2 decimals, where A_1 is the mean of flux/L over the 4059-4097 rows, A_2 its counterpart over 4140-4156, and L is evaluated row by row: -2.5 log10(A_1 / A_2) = -0.06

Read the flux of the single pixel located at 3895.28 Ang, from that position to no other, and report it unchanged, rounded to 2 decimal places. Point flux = 13.07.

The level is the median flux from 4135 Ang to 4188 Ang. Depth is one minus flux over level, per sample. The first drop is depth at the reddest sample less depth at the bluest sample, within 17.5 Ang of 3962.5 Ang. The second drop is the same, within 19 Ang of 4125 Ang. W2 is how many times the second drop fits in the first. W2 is 1.8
